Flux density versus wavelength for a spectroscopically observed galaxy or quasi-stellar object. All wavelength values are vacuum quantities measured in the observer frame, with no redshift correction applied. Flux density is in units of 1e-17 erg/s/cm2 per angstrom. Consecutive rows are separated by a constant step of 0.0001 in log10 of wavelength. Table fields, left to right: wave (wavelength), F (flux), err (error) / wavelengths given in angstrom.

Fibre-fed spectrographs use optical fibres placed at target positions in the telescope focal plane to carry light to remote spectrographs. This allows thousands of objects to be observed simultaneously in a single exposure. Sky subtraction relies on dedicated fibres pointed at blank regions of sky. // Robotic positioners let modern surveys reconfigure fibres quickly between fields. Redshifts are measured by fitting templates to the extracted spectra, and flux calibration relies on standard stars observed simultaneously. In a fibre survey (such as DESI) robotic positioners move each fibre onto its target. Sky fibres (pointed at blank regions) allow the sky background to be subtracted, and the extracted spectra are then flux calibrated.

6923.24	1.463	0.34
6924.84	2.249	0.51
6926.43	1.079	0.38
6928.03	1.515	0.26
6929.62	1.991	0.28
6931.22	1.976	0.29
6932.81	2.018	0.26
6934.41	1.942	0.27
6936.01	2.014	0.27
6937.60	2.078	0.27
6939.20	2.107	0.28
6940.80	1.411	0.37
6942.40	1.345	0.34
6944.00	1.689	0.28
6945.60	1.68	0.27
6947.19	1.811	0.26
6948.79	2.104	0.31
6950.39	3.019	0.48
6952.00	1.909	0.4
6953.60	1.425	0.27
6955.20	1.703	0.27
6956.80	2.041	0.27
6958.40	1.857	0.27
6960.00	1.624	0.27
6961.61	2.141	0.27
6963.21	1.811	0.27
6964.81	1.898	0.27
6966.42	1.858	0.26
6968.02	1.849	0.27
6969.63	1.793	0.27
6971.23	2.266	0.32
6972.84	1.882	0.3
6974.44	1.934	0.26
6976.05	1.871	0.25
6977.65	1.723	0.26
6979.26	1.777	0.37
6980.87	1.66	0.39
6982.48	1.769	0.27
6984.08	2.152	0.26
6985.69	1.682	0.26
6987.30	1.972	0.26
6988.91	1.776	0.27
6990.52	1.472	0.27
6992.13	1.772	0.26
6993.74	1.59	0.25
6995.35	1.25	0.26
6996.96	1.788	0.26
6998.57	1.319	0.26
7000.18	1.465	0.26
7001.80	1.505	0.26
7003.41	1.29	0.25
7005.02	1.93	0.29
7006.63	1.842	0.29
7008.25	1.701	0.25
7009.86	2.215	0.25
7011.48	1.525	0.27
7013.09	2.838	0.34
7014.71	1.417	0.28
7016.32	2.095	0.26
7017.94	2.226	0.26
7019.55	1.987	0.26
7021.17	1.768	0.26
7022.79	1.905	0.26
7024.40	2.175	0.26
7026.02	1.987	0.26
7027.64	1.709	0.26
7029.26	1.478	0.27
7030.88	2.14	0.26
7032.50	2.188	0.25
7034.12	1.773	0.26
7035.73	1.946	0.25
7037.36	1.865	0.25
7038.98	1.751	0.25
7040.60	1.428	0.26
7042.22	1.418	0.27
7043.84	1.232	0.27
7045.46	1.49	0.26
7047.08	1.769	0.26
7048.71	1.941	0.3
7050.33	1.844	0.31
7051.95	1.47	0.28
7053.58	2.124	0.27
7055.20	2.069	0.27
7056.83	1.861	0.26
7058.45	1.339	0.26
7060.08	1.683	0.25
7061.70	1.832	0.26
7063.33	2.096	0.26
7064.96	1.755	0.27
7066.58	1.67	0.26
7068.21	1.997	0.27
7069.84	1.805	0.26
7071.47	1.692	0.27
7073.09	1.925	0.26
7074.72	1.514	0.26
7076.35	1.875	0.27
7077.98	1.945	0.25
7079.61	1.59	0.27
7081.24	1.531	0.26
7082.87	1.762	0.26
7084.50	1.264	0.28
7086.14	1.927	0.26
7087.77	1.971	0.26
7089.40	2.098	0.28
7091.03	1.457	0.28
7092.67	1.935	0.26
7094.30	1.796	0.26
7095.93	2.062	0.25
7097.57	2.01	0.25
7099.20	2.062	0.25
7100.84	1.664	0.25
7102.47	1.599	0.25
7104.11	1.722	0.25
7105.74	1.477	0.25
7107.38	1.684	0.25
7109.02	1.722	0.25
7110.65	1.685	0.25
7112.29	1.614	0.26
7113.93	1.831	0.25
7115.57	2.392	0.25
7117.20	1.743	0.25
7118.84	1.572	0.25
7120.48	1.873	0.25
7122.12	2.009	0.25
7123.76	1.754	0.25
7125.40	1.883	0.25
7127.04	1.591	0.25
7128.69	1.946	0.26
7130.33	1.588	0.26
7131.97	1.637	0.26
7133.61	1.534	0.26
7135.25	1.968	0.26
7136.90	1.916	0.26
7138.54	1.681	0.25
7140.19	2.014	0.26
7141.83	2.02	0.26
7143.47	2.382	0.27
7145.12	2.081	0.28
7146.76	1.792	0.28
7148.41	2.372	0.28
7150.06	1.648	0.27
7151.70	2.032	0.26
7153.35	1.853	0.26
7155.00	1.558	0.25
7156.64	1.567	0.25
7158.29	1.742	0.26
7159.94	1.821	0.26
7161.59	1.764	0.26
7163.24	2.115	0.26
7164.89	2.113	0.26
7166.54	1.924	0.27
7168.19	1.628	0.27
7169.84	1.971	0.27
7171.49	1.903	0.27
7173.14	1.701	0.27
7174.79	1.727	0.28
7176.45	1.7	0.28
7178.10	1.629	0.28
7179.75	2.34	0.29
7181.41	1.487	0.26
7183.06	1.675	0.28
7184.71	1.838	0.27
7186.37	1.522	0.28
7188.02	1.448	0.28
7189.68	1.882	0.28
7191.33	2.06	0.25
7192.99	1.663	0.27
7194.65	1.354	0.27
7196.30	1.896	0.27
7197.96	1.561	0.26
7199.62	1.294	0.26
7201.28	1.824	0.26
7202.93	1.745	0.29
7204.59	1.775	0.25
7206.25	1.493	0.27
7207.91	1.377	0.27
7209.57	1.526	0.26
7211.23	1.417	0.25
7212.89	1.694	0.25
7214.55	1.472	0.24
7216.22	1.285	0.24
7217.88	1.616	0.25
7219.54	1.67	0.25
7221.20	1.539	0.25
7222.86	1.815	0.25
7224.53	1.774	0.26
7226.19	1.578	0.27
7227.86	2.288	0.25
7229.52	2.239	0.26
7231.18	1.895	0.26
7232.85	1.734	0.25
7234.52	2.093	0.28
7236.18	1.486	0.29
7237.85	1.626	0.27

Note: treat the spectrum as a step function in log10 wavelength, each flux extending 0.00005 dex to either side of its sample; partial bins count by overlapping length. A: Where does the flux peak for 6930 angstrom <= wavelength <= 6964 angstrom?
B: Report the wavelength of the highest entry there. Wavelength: 6950.39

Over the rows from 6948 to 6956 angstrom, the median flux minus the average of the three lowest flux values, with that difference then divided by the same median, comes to 0.12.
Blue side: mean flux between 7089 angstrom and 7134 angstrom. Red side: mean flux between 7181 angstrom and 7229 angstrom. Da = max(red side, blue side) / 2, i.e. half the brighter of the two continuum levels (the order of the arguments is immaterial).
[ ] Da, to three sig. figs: 0.892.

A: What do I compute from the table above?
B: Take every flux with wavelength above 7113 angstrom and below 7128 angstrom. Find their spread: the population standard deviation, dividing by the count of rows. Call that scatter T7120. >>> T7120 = 0.23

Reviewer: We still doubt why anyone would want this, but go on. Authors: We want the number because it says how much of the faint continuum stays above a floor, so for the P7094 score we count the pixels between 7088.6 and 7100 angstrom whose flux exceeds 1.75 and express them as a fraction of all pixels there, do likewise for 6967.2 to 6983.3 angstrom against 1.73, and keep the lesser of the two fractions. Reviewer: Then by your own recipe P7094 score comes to 0.80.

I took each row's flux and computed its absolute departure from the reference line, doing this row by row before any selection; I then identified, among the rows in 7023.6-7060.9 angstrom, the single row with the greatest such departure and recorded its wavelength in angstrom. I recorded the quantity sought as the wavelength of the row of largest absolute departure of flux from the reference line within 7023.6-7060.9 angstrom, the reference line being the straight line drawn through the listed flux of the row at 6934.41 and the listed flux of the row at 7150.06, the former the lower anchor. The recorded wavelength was 7043.84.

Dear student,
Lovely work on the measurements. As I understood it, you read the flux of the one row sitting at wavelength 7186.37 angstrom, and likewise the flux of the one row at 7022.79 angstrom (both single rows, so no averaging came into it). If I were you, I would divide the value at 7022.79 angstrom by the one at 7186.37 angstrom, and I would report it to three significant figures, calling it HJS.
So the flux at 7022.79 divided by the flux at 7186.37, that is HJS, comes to 1.25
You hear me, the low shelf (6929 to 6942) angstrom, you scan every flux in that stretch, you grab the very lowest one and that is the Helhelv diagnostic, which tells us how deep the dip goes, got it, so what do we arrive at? 1.411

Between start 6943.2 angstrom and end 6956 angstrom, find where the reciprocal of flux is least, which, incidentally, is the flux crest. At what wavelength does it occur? 6950.39 angstrom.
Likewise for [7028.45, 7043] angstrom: 7032.50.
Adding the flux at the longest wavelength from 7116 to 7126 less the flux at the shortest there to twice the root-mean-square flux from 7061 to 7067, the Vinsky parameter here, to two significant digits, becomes 3.8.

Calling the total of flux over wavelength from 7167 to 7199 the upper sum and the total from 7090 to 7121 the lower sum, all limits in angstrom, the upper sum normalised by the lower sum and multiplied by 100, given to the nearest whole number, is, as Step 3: 97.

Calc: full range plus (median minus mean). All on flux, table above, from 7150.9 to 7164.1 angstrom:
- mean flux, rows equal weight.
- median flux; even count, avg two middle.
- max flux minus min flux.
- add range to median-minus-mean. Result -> 0.54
